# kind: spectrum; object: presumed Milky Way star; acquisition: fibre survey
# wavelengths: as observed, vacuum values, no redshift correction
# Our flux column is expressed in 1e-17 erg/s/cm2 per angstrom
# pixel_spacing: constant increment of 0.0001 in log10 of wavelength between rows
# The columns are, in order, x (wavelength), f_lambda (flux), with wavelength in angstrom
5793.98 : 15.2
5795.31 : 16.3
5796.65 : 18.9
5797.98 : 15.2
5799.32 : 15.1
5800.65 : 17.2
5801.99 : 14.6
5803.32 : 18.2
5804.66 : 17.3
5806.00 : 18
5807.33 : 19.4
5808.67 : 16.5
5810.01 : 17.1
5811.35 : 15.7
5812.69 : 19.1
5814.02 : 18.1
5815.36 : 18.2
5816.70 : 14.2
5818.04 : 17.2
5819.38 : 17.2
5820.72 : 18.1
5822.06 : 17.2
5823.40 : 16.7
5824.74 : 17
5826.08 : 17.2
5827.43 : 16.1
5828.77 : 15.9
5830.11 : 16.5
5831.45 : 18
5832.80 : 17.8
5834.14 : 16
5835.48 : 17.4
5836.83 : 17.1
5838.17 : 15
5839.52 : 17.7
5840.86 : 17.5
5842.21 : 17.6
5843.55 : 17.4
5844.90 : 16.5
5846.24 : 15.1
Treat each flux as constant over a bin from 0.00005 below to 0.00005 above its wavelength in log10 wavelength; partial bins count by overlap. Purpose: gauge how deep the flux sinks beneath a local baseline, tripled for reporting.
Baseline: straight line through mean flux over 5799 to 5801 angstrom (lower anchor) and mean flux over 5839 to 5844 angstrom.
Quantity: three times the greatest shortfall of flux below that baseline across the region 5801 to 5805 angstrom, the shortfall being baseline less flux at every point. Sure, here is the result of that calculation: 5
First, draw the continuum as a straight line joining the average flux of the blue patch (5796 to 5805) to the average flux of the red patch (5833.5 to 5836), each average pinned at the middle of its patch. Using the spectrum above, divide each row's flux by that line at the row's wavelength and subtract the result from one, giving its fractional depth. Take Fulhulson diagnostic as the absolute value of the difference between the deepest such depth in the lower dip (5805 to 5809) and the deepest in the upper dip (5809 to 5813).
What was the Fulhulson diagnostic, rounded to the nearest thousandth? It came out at 0.048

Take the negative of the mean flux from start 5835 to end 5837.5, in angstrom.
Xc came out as -17.2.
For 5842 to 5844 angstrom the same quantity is -17.5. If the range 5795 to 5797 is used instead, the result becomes -17.6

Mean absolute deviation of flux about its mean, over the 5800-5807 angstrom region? 0.98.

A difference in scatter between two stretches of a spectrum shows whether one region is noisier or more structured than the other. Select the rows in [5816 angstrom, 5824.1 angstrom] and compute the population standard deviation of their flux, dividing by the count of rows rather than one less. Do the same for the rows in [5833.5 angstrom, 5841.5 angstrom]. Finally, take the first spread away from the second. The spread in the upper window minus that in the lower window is -0.3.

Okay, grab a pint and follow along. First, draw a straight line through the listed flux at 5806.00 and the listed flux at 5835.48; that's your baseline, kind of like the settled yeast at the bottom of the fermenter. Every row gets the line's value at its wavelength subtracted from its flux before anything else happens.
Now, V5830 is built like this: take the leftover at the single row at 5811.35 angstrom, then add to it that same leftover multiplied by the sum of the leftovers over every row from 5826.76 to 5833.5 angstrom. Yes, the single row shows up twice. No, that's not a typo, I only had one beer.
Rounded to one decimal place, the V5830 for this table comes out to 4.9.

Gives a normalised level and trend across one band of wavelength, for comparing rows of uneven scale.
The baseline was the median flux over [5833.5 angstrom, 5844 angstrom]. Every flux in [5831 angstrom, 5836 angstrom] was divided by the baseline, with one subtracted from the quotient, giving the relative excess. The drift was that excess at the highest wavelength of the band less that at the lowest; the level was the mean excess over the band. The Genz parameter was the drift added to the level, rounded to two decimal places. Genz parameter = -0.04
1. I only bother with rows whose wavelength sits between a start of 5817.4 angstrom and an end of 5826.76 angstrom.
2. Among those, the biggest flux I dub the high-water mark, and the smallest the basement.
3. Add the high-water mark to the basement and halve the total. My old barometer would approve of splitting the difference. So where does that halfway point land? 17.4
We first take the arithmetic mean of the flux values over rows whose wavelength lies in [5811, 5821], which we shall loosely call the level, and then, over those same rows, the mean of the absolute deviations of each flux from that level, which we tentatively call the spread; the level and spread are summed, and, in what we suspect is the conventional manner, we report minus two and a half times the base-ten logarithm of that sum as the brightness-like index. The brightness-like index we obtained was -3.16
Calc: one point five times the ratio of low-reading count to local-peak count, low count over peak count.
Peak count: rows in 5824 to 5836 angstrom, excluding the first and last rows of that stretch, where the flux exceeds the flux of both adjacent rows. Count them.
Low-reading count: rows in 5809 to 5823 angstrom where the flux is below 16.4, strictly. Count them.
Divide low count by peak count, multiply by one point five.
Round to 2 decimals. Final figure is 1.50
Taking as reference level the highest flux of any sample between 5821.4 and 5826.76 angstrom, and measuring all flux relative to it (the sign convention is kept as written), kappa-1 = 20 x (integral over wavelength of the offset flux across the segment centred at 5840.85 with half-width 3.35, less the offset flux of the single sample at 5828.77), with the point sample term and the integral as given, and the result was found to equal 5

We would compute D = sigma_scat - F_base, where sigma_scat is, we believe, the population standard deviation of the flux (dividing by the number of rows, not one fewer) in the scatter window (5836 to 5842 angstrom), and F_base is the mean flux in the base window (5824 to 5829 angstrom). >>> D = -15.5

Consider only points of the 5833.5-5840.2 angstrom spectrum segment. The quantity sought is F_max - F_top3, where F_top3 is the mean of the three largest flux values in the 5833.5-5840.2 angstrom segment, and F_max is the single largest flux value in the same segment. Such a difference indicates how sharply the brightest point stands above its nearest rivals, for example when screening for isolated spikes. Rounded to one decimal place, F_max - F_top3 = 0.3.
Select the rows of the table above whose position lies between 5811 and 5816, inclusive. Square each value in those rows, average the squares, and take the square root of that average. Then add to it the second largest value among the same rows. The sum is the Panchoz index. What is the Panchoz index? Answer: 36.0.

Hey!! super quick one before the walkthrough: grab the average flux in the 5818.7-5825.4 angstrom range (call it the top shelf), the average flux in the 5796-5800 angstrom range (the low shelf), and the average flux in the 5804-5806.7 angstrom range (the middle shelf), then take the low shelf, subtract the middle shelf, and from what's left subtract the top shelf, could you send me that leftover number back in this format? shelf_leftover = -18.5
